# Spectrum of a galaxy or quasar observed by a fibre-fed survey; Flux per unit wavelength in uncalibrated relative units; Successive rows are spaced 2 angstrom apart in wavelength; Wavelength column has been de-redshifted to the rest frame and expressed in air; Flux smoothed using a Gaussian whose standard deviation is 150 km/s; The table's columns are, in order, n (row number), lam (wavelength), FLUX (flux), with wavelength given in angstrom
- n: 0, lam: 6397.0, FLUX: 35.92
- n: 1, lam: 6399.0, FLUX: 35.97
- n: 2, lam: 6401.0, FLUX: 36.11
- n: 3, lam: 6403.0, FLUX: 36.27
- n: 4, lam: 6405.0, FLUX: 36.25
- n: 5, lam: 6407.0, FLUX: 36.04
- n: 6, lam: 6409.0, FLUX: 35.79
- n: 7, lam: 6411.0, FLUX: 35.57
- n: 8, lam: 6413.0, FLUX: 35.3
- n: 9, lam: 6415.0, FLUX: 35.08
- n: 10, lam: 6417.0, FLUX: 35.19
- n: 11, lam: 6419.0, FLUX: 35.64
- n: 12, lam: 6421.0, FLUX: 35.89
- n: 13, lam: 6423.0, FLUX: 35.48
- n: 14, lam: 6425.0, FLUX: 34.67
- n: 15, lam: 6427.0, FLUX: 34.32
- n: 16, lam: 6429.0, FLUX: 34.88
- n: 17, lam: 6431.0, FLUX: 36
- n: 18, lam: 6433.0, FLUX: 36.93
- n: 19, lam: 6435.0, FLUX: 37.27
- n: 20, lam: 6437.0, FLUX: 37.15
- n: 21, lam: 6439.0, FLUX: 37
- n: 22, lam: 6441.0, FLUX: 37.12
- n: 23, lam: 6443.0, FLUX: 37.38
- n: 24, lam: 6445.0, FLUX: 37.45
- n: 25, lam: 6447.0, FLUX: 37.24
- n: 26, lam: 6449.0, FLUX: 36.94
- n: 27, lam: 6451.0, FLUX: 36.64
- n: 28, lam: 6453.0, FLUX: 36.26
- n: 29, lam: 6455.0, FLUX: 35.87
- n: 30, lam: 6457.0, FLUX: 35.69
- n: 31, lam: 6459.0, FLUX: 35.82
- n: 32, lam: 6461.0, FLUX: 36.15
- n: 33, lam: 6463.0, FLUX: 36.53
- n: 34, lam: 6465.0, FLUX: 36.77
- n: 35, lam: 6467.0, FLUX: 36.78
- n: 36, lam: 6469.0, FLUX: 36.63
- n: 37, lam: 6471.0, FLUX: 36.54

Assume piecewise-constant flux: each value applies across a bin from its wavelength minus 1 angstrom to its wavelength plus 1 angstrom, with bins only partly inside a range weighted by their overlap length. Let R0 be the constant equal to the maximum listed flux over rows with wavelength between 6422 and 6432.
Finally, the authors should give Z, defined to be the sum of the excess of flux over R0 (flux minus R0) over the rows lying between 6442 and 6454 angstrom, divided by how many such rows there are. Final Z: 1.0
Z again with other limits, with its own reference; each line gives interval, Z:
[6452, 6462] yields 0.0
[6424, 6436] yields -0.3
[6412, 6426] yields -0.7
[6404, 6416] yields -0.3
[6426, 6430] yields -1.4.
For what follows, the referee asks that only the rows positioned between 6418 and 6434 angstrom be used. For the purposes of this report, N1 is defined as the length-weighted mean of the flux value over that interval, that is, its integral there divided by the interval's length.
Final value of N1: 35.5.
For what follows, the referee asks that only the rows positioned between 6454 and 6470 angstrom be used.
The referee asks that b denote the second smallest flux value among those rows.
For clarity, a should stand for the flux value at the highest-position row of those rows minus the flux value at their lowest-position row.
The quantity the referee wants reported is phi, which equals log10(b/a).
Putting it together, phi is 1.7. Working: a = 0.8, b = 35.82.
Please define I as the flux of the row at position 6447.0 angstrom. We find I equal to 37.24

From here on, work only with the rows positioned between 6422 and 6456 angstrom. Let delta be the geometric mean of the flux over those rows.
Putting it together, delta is 36.4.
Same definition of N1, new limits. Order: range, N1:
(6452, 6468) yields 36.2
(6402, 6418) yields 35.7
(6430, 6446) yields 37.0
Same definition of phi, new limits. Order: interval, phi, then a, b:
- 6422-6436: 1.3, 1.8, 34.67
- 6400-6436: 1.5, 1.2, 34.67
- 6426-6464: 1.2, 2.2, 34.88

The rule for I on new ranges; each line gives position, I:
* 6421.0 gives 35.89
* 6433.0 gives 36.93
